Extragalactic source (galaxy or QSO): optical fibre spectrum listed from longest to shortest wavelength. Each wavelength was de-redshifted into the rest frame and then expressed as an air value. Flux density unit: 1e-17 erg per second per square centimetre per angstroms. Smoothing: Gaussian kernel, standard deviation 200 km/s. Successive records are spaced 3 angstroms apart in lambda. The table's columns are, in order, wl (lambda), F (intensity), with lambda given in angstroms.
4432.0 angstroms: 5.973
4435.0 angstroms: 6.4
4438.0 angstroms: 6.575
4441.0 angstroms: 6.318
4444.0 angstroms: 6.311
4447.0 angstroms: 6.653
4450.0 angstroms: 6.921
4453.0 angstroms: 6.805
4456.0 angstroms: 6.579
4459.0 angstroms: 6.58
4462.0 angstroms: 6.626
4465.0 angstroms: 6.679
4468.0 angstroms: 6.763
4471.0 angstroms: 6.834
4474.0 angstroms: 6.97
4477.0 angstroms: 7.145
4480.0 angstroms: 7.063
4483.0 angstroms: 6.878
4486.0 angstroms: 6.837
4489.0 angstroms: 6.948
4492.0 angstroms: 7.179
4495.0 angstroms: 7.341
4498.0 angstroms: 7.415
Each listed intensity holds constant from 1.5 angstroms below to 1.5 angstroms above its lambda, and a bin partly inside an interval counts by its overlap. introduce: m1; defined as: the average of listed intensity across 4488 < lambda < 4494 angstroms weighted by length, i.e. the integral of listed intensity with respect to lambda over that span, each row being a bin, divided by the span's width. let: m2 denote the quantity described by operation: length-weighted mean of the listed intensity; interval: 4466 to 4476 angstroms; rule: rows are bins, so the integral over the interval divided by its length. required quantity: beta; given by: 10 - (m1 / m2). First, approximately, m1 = 7.1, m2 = 6.86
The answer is 8.97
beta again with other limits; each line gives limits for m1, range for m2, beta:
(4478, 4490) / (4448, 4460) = 8.97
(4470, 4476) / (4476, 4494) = 9.01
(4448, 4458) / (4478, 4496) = 9.04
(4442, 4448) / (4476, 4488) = 9.07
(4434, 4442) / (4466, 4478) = 9.07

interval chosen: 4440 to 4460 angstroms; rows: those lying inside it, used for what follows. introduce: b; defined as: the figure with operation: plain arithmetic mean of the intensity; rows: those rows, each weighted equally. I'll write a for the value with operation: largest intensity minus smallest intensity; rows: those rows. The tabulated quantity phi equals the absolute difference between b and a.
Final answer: 5.99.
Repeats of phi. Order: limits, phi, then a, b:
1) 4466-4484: 6.56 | 0.4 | 6.94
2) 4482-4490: 6.78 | 0.1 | 6.89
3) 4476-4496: 6.55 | 0.5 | 7.06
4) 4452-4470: 6.45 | 0.2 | 6.67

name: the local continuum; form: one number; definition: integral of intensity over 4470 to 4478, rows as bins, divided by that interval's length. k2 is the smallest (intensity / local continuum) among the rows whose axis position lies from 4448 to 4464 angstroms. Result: 0.942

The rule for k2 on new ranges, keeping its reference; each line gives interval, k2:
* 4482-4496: 0.979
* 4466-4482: 0.969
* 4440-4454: 0.904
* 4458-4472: 0.942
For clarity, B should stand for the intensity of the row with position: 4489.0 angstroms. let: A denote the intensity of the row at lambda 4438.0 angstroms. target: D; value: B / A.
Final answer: 1.06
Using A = 6.575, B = 6.948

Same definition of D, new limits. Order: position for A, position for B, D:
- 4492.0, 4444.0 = 0.88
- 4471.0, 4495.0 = 1.07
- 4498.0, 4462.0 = 0.89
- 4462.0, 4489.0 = 1.05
